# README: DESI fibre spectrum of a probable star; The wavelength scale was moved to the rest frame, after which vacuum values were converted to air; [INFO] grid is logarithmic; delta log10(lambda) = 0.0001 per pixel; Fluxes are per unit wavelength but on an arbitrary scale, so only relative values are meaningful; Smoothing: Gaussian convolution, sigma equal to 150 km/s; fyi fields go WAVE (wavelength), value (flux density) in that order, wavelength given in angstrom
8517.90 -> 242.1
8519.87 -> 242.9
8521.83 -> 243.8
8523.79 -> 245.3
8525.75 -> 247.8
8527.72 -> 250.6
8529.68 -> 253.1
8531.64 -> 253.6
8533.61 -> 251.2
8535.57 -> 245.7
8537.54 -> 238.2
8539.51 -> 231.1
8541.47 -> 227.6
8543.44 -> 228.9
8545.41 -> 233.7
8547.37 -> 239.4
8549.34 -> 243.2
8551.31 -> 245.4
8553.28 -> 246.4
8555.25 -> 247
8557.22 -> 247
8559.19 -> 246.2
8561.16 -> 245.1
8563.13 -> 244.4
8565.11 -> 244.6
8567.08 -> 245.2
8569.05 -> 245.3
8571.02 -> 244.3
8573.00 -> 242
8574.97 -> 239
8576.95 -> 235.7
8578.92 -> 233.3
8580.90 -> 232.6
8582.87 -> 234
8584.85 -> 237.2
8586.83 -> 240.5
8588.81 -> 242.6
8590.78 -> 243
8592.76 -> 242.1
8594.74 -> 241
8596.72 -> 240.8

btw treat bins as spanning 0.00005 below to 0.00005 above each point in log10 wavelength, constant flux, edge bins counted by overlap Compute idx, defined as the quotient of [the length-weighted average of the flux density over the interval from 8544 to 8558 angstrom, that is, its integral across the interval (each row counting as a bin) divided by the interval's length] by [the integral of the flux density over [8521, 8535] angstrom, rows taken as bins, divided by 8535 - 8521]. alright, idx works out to 0.97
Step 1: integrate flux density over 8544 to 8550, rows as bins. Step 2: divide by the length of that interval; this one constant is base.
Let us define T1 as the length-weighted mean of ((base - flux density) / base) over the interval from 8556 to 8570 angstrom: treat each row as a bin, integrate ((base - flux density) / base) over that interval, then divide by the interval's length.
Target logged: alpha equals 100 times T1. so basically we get -3.1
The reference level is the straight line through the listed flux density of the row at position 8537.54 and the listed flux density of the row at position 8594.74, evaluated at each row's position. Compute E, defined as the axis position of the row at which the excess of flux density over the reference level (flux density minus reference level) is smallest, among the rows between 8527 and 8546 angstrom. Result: 8541.47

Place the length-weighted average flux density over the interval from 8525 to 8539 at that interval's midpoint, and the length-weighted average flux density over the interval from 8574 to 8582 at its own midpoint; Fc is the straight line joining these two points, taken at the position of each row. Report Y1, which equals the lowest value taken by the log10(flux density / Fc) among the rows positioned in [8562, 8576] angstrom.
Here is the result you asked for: 0.005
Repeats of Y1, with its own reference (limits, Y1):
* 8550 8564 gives 0.005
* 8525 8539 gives -0.015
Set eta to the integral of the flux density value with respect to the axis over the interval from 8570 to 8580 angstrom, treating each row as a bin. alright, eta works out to 2387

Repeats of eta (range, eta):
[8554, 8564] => 2460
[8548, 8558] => 2455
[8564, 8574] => 2442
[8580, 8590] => 2377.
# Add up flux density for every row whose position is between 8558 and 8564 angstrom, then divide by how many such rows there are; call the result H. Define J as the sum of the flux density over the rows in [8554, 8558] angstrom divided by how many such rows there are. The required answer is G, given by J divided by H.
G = 1.01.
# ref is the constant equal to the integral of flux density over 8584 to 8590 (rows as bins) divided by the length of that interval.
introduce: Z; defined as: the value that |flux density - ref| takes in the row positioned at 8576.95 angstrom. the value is 5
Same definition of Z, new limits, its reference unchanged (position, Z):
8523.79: 5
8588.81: 2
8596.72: 0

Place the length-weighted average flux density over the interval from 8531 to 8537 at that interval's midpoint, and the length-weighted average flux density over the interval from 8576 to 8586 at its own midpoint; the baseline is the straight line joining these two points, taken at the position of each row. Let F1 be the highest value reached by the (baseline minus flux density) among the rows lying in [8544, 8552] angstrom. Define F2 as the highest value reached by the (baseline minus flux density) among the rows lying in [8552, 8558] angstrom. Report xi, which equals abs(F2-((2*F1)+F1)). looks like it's 39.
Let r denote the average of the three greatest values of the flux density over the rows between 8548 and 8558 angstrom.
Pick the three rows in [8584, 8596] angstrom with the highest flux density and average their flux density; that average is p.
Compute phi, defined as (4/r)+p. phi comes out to 243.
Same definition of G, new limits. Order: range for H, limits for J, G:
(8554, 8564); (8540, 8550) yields 0.95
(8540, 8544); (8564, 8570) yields 1.07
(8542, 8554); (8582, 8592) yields 1.00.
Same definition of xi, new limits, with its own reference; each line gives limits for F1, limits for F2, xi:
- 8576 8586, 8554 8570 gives 11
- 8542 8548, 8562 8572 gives 56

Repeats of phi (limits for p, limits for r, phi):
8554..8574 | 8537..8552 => 247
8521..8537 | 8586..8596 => 253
